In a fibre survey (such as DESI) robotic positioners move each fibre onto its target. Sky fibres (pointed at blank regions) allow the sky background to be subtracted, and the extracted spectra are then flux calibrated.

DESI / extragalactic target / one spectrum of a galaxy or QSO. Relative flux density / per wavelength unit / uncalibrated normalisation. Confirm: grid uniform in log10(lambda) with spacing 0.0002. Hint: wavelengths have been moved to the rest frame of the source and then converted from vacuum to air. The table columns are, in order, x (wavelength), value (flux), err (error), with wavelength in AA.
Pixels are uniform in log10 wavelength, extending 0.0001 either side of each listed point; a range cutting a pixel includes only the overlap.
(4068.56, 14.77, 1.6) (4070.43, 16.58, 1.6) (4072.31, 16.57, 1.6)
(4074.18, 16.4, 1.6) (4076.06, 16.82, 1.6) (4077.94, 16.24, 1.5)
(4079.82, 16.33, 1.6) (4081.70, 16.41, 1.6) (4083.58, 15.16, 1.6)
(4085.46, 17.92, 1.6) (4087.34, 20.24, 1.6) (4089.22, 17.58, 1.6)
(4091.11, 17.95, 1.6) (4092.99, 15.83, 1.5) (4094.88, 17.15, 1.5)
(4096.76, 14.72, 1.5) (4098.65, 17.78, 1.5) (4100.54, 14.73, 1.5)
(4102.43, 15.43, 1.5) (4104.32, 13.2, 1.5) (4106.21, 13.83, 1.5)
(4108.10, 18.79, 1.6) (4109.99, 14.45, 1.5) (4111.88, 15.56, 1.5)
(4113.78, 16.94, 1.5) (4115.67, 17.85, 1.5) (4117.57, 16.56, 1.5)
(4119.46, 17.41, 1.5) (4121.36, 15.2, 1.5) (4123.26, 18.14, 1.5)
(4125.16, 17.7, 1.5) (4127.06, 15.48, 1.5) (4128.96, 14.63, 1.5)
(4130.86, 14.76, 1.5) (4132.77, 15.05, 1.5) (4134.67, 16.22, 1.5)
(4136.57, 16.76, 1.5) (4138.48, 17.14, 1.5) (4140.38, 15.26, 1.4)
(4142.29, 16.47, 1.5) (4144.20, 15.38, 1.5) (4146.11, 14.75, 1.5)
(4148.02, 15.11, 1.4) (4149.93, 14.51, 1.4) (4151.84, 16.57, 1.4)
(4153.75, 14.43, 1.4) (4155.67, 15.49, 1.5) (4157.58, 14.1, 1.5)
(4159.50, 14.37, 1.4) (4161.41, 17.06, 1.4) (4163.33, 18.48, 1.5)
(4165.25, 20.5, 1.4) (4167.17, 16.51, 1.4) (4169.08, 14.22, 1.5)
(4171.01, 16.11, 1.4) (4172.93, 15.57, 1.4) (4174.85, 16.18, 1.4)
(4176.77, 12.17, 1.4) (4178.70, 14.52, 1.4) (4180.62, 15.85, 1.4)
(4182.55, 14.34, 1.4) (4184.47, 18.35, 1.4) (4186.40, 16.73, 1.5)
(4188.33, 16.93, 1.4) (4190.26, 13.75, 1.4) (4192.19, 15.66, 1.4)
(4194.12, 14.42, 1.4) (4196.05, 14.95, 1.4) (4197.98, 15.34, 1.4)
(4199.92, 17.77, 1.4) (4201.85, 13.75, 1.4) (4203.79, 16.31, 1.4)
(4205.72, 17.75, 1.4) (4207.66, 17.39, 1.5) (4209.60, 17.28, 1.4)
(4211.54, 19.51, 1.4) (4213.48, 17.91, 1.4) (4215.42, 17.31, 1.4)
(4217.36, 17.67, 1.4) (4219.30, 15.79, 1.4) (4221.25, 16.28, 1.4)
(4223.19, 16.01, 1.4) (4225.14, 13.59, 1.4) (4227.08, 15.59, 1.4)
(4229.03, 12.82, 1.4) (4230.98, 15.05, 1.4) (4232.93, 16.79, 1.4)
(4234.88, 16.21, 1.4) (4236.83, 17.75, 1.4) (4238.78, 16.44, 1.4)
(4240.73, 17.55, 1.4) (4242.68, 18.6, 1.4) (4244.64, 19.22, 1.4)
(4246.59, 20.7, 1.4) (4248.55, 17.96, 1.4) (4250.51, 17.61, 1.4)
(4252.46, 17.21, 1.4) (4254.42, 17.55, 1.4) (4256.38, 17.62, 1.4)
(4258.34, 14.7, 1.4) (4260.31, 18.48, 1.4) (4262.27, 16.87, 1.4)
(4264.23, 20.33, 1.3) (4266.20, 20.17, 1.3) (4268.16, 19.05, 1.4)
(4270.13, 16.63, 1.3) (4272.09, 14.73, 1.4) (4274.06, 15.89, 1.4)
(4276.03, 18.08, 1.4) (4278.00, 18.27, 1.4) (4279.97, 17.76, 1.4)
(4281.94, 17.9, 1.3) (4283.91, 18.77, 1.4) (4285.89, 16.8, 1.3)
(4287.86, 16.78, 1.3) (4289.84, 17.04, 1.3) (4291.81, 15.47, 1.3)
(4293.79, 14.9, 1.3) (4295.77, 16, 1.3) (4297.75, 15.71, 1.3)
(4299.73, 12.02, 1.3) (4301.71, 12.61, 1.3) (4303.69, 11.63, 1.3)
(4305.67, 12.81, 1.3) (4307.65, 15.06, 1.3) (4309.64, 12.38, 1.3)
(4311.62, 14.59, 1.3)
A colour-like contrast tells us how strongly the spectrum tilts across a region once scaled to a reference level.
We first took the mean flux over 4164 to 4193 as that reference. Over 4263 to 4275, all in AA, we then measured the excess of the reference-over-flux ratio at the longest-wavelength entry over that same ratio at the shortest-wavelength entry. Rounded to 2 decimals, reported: 0.22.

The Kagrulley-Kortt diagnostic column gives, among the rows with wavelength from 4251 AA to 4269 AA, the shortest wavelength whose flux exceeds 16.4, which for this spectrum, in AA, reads 4252.46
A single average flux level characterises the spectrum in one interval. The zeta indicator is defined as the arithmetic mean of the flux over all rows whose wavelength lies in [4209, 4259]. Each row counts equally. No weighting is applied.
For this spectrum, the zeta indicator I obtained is 17.0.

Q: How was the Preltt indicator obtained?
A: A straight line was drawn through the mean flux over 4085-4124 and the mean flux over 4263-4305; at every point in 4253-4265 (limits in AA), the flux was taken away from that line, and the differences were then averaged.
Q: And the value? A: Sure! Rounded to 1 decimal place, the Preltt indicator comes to -1.1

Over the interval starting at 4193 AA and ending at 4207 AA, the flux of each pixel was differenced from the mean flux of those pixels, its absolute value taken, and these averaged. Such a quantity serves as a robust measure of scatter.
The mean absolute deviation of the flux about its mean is 1.3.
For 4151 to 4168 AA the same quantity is 1.6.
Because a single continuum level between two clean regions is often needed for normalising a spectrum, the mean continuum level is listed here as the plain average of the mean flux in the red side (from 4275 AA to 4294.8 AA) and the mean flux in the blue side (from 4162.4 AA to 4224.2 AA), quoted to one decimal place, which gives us 16.7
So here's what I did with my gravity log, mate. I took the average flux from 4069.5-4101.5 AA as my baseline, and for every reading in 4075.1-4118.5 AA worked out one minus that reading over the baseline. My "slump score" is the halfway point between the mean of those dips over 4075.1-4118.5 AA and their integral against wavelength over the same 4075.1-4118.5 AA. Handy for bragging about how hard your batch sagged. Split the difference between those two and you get 0.42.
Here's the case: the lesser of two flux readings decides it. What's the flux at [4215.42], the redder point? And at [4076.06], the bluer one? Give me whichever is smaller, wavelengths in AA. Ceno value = 16.8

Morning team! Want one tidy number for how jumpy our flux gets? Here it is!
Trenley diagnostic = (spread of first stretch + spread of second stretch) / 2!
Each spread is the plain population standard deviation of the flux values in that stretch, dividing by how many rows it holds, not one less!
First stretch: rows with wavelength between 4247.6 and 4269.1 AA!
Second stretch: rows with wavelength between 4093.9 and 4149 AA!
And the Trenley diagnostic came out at 1.4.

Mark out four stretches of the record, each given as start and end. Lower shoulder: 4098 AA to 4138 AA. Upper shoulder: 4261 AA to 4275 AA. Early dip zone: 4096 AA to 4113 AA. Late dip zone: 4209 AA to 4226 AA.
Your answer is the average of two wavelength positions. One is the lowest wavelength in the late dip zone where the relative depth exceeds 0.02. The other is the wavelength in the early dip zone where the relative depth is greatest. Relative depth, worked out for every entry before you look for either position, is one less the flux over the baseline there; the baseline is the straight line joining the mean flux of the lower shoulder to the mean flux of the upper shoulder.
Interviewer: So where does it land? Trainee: 4161.8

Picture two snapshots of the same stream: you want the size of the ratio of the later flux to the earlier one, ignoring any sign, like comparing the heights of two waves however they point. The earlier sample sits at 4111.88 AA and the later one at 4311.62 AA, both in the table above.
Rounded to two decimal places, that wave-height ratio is 0.94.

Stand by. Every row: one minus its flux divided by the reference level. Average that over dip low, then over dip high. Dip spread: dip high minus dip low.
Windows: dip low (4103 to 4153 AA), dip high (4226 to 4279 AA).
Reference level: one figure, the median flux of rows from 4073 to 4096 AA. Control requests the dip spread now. -0.085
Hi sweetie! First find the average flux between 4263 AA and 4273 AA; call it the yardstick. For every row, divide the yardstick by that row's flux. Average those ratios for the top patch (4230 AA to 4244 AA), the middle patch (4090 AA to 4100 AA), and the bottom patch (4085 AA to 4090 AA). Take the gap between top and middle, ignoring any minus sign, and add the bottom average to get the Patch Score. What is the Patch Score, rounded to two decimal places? 1.00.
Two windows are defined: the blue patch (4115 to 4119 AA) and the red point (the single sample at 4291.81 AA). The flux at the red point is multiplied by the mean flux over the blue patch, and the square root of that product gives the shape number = 16.3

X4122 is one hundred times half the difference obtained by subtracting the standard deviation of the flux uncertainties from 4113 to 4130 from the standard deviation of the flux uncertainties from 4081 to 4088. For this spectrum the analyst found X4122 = 0.0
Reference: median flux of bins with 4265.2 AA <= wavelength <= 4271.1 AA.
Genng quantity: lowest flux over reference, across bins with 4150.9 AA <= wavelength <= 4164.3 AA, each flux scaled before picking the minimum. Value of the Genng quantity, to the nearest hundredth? 0.74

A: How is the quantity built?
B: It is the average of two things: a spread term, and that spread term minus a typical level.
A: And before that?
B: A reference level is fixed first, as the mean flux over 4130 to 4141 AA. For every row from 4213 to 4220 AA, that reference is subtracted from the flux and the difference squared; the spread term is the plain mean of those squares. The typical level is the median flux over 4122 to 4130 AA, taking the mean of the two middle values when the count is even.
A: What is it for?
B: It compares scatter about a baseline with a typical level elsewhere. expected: -6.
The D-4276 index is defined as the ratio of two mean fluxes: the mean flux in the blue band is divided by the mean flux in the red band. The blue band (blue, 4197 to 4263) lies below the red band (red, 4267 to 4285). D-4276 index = 0.97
